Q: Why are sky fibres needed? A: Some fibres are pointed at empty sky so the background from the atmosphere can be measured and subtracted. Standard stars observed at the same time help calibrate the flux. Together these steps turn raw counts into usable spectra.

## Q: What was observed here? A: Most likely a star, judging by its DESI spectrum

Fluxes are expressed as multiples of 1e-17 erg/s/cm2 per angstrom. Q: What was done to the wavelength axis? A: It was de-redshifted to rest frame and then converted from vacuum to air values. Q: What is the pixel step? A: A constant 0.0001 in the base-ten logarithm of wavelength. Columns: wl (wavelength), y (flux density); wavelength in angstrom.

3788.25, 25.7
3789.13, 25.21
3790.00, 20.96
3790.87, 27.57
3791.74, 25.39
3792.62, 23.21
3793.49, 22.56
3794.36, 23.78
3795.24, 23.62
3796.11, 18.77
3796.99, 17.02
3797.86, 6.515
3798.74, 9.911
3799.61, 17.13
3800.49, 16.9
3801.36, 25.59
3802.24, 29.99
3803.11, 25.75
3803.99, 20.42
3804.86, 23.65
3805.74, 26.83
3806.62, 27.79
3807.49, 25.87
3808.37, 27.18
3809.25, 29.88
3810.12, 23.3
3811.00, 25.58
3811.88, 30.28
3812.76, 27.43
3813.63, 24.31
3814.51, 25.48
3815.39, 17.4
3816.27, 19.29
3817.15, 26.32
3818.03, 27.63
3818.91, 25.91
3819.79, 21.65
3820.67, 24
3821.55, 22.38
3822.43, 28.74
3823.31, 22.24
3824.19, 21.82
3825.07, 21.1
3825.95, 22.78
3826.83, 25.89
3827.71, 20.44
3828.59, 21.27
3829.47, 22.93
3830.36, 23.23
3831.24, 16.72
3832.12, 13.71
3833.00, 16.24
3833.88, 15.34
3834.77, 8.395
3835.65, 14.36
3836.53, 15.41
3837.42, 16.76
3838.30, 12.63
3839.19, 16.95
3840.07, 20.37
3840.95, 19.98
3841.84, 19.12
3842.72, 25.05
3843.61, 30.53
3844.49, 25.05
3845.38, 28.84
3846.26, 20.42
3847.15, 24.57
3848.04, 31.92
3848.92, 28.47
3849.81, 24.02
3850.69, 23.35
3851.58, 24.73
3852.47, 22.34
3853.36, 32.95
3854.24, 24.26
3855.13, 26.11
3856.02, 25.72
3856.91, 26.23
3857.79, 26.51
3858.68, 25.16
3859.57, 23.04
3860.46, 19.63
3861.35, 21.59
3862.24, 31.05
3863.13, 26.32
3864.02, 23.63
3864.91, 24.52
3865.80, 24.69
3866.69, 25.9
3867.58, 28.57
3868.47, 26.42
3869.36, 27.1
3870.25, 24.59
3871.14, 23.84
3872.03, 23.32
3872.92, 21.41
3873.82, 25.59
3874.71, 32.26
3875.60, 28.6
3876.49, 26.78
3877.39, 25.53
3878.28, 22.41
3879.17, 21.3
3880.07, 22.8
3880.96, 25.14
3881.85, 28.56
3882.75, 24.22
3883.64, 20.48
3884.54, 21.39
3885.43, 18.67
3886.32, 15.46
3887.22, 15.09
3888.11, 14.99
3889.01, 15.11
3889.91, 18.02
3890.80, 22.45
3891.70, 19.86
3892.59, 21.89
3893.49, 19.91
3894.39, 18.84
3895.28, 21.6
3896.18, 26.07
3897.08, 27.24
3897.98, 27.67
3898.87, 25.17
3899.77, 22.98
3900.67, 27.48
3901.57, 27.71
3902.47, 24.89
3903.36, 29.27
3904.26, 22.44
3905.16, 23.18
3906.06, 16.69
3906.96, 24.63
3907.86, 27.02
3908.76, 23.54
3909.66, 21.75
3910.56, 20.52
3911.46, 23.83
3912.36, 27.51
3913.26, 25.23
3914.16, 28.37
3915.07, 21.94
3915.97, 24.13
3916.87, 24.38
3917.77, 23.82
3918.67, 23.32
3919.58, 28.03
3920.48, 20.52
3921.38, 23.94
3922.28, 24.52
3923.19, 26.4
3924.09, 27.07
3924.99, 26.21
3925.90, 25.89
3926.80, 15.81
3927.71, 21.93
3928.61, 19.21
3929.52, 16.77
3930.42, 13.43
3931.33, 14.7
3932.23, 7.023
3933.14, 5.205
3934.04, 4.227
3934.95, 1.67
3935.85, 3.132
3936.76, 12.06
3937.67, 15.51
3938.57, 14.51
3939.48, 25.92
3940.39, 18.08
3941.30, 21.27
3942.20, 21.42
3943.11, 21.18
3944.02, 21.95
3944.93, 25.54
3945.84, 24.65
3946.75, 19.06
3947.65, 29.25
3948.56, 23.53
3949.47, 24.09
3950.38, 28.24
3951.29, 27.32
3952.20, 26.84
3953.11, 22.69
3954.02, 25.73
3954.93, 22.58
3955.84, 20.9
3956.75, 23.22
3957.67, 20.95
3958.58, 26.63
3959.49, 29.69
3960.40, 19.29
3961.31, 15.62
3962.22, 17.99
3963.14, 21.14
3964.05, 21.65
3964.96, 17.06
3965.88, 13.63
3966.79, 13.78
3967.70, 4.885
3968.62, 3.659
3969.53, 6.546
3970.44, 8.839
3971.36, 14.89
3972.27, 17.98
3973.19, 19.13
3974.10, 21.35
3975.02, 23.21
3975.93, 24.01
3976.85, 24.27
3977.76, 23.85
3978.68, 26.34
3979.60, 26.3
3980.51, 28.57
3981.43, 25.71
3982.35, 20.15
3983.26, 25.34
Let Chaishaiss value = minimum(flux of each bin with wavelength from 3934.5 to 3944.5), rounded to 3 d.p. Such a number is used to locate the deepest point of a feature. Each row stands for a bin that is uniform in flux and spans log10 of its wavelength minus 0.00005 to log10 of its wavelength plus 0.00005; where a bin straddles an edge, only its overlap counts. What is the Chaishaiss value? 1.670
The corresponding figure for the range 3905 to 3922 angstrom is 16.690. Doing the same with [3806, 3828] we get 17.400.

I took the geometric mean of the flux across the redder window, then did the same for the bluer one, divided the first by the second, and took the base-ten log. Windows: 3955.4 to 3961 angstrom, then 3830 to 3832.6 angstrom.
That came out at 0.12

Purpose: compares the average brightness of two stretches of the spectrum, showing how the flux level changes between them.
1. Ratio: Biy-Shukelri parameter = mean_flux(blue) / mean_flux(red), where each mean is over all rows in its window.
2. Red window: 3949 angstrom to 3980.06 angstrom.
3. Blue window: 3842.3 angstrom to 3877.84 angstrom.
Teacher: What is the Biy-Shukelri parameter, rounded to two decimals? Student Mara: 1.28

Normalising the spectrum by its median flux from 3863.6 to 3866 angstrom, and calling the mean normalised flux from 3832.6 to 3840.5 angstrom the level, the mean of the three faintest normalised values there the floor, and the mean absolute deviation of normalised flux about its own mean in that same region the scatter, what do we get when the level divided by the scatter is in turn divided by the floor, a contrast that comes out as 14.0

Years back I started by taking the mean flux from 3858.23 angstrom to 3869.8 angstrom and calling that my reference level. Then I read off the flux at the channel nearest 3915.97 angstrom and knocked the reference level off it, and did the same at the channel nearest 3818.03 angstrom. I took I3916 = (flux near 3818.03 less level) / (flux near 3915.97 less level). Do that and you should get -2.3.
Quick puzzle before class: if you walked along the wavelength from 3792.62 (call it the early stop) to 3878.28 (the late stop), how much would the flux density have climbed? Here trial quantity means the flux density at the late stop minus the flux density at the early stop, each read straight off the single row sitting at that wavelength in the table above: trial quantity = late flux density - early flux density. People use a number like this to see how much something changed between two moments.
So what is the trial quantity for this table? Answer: -1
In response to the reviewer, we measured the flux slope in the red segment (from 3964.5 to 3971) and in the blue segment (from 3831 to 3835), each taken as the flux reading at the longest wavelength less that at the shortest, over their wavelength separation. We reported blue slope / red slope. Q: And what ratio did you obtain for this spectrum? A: 1.6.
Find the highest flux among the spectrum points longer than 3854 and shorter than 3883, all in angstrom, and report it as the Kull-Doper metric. 32.26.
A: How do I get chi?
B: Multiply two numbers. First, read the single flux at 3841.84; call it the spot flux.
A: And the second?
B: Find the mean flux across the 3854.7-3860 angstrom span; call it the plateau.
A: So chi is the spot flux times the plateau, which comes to 487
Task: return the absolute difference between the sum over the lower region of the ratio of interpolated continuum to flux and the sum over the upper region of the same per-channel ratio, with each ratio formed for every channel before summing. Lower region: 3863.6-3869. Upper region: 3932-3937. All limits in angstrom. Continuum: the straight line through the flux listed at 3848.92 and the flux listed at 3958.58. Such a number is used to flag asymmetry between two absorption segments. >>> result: 35.9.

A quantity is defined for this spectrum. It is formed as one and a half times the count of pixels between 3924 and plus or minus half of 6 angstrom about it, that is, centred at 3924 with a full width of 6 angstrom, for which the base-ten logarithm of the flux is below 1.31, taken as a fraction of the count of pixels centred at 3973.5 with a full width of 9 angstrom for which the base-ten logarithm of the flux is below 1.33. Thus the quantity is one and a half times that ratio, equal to 0.25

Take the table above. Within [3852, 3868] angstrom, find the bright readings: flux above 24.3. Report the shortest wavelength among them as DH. 3853.36 angstrom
